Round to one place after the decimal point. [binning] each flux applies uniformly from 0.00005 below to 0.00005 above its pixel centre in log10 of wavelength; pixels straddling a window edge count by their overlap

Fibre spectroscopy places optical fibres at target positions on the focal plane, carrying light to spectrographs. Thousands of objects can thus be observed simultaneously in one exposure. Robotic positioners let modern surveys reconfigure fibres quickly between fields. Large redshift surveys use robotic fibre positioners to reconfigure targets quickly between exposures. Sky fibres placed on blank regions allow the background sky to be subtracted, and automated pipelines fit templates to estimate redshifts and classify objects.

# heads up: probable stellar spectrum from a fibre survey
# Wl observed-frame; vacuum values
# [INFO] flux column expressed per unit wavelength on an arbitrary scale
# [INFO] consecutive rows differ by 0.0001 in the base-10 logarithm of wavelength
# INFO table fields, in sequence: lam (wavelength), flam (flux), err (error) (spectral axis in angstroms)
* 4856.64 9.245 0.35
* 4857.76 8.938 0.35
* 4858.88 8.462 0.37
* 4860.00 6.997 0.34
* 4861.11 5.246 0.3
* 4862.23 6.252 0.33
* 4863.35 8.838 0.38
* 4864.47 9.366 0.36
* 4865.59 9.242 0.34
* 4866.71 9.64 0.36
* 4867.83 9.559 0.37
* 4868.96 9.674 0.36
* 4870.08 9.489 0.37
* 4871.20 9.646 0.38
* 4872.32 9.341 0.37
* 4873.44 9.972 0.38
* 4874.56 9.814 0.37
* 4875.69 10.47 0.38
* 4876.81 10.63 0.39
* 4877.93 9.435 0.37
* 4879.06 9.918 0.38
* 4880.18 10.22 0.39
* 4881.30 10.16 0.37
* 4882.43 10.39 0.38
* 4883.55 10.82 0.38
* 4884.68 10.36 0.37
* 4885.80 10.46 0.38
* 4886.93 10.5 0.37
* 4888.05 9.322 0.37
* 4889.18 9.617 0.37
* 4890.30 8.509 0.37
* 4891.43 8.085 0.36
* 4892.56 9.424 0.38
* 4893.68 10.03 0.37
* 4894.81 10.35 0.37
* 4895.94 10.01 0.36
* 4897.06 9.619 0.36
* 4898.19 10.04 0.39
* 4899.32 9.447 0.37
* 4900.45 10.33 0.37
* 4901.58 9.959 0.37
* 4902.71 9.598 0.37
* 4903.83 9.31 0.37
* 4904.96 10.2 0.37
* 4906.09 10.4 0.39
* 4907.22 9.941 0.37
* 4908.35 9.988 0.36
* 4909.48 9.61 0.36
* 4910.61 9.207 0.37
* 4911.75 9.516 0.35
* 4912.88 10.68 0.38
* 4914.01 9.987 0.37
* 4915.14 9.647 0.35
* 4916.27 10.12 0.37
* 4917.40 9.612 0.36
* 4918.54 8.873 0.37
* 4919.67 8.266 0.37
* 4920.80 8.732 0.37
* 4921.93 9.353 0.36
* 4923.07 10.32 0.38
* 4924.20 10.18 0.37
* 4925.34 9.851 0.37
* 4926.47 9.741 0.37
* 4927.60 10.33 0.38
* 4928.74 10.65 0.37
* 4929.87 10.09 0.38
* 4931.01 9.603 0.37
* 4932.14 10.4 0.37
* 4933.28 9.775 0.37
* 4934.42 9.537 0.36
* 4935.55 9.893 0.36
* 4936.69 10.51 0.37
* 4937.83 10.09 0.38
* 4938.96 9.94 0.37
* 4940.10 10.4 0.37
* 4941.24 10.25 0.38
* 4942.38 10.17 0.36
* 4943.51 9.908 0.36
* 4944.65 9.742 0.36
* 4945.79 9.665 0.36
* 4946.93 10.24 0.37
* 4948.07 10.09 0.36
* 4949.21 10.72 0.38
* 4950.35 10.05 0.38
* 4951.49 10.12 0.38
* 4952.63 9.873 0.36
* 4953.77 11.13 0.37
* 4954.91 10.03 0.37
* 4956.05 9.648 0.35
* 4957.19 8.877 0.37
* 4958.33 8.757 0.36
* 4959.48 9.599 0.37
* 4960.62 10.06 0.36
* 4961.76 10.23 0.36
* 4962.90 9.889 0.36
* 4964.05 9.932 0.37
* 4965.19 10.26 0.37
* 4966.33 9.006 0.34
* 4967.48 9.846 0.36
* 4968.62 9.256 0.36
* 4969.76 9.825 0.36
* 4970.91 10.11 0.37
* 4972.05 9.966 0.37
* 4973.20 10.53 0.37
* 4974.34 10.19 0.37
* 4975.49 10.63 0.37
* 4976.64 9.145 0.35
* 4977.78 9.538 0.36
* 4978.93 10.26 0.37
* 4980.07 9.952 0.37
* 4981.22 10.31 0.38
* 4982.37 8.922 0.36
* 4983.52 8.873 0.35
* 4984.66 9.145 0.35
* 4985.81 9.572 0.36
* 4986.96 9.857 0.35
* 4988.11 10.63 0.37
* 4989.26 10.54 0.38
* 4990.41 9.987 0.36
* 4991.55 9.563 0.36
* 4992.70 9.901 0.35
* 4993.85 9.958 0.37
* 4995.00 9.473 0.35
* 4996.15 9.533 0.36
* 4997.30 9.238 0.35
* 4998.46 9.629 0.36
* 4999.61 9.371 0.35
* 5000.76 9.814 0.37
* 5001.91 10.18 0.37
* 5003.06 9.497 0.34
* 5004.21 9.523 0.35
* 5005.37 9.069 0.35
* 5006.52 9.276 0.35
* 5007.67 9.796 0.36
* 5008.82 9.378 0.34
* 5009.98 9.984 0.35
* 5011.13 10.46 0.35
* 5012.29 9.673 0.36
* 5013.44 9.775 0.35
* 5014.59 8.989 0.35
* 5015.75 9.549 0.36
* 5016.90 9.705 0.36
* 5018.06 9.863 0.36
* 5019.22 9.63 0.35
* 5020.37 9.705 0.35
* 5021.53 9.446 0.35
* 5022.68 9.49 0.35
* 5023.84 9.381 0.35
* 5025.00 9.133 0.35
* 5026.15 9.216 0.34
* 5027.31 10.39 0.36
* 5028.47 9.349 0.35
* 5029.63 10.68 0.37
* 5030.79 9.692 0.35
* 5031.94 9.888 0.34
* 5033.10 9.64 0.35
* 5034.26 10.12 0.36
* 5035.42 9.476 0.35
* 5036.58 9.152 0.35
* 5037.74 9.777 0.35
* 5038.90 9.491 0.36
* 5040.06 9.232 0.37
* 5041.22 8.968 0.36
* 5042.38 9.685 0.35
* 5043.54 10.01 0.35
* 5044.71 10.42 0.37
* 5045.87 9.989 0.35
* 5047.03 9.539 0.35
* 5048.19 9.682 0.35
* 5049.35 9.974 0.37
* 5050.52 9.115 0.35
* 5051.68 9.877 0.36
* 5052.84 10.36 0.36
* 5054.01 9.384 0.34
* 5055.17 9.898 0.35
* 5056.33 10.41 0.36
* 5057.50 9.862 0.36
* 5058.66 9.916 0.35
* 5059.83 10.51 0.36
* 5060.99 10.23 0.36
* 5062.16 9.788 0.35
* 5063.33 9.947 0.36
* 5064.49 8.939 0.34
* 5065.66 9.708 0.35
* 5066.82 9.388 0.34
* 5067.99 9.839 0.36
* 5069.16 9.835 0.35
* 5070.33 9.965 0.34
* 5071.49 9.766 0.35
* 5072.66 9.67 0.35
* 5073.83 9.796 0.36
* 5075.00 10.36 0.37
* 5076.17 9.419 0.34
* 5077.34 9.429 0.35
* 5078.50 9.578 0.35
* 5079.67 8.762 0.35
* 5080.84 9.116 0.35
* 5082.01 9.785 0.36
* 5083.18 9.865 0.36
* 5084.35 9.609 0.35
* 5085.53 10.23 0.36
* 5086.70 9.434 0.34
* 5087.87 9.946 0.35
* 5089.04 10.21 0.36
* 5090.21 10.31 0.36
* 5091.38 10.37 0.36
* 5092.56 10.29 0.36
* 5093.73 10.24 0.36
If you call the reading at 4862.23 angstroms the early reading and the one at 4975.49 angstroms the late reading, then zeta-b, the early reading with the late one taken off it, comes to -4.4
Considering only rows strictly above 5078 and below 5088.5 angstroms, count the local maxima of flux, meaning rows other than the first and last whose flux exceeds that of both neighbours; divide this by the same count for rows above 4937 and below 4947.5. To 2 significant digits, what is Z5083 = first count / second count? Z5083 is 2.0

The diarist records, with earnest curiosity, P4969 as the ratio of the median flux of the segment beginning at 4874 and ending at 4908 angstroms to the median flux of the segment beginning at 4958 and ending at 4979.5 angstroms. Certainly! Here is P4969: 1.01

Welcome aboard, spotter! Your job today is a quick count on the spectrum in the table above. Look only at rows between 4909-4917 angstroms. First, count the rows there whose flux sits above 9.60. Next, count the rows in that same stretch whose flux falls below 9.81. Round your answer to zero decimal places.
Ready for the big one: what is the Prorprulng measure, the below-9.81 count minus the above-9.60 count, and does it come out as -1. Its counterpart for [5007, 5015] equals 0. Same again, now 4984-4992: -1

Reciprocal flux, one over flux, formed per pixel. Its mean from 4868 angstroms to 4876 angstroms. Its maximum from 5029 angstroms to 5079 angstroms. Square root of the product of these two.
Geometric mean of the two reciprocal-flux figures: 0.107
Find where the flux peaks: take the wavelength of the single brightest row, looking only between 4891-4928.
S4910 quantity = 4912.88 angstroms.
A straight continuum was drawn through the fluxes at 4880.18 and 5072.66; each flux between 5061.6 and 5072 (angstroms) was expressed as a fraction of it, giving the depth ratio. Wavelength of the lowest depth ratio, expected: 5064.49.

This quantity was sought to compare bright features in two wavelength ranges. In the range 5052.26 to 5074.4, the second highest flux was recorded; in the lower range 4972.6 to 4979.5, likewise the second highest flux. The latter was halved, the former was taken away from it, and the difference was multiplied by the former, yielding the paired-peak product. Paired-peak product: -53.6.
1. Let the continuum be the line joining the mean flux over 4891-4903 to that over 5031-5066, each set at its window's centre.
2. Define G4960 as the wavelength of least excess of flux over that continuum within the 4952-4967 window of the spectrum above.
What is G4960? 4958.33 angstroms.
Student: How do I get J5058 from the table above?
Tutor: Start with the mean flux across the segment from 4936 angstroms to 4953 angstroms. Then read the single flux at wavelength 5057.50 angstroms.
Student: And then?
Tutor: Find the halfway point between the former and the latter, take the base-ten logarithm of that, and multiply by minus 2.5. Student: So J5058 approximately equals -2.50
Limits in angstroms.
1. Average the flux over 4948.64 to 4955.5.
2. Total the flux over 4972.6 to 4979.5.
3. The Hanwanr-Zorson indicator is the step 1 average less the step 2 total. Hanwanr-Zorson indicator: -50.0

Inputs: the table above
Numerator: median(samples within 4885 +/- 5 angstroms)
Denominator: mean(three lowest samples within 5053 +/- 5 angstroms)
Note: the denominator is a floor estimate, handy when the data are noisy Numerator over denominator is 1.10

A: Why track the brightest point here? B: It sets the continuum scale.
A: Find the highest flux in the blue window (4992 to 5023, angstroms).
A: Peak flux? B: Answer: 10.46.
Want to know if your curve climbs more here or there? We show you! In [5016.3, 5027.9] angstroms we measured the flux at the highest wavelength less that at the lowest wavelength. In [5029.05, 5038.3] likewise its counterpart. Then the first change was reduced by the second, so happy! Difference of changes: 1.6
